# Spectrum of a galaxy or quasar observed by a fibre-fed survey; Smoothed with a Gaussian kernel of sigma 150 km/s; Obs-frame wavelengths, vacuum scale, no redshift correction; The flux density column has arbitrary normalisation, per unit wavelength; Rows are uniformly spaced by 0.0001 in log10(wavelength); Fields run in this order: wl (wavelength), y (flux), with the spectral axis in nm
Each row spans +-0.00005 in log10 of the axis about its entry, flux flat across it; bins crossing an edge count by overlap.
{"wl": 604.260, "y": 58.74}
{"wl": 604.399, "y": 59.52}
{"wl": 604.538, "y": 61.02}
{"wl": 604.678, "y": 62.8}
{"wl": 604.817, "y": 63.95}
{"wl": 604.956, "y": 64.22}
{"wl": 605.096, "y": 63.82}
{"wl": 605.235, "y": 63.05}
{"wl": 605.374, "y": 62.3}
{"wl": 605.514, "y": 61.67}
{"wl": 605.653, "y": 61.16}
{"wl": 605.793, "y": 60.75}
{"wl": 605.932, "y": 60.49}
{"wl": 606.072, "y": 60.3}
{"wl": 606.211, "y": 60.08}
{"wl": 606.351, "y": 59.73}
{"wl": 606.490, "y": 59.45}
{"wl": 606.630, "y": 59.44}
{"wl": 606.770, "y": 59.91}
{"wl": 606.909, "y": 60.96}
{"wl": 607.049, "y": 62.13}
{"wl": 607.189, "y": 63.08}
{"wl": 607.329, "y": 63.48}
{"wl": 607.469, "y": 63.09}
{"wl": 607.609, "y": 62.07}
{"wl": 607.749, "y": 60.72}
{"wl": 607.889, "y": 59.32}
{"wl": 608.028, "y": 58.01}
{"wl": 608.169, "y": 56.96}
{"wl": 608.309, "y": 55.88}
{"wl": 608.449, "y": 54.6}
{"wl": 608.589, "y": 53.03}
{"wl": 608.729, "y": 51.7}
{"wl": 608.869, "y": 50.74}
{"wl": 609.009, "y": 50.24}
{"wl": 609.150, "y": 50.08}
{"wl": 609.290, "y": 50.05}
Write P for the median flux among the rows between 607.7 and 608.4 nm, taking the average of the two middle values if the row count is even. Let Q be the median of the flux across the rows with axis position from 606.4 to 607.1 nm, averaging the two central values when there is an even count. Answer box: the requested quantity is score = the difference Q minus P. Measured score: 2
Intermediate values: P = 58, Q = 59.9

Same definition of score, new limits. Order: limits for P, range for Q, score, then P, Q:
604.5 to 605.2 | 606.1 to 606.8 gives -4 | 64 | 59.7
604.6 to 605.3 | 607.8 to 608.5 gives -7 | 64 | 57.0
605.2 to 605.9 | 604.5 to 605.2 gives 2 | 62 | 63.8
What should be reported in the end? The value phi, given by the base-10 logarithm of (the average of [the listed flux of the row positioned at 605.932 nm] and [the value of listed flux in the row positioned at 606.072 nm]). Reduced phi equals 1.78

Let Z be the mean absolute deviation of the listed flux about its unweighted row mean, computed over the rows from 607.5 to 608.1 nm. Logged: 1.4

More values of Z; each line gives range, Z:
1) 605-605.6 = 0.7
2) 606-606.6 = 0.3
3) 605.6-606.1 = 0.3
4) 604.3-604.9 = 1.6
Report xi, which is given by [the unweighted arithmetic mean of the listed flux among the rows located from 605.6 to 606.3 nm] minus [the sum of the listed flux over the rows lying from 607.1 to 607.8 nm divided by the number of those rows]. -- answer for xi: -2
